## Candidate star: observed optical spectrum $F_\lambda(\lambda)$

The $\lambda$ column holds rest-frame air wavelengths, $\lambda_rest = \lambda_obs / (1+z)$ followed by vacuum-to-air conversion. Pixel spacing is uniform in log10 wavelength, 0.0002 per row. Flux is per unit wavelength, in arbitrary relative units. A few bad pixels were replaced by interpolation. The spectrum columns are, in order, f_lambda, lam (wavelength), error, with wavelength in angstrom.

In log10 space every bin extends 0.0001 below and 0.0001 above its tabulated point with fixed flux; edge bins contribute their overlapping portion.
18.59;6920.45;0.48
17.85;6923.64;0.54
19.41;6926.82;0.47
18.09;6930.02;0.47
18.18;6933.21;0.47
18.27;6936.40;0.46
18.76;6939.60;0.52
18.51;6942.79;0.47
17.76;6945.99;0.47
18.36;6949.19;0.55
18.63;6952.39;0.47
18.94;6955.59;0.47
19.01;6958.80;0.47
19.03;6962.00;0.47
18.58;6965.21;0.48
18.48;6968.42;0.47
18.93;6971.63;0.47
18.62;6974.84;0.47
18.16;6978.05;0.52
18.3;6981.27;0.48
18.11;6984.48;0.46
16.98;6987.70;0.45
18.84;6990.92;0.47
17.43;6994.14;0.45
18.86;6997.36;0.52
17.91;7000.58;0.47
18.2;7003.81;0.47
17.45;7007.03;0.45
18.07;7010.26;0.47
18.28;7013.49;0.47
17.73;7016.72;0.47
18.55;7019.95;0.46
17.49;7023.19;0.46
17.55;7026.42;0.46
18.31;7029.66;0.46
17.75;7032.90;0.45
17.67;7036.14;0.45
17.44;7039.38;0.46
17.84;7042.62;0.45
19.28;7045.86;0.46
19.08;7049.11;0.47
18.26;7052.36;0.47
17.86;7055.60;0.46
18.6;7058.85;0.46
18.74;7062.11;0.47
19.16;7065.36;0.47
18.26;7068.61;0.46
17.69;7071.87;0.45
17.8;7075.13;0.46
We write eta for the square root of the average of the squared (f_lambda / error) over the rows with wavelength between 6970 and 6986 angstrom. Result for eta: 38.5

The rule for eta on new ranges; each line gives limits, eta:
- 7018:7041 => 39.0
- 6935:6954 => 37.7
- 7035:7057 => 39.6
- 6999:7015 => 38.6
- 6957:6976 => 39.8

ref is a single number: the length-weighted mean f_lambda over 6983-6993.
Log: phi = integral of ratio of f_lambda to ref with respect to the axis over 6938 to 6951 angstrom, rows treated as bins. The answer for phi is 13.3 angstrom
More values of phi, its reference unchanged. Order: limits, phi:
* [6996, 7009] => 13.1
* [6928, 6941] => 13.3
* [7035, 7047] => 12.1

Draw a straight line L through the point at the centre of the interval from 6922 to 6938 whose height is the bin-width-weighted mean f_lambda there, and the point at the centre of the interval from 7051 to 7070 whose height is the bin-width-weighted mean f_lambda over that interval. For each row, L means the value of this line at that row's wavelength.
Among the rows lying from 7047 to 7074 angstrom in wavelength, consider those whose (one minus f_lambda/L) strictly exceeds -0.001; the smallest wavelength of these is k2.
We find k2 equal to 7052.36 angstrom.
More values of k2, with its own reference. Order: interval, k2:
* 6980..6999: 6981.27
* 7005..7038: 7007.03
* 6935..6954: 6936.40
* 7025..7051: 7026.42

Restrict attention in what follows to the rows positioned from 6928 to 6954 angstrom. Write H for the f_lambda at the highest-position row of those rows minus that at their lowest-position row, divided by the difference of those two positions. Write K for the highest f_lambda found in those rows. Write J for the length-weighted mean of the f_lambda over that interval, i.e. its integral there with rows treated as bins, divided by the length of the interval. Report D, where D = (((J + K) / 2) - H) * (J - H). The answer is 339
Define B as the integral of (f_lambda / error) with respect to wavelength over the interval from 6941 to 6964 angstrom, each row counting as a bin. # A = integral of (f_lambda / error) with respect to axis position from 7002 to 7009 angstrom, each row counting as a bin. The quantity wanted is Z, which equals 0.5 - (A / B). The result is 0.2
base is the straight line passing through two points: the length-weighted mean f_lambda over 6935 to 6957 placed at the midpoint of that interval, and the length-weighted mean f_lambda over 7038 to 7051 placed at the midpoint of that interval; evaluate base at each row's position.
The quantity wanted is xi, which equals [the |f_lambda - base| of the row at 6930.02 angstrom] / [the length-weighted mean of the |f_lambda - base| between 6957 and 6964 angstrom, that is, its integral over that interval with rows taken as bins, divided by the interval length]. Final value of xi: 0.7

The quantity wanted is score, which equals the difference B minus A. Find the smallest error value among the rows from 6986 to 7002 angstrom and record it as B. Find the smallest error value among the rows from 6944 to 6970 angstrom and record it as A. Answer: -0.020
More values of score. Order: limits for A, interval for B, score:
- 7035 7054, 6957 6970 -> 0.020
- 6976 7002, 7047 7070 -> 0.010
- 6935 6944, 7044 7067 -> 0.000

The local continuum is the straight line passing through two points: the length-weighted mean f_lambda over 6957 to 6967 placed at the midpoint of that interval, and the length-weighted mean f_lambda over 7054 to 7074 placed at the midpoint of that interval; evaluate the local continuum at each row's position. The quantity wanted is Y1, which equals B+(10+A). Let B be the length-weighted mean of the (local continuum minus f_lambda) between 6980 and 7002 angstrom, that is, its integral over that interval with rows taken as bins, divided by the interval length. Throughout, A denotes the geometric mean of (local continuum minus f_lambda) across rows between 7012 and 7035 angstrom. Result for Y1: 11.05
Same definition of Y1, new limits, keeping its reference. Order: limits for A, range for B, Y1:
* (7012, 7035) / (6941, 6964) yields 10.69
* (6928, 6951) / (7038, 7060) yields 10.71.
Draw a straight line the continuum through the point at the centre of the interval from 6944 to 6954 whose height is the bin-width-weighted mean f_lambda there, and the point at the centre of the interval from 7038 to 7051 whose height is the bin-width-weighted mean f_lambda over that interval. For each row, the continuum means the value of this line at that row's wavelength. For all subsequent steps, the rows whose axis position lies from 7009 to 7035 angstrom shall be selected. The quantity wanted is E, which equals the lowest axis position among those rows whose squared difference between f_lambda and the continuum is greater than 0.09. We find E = 7016.72 angstrom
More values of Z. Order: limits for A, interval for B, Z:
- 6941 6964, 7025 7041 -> -0.9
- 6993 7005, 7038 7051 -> -0.4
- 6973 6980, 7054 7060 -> -0.6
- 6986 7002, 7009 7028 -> -0.3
